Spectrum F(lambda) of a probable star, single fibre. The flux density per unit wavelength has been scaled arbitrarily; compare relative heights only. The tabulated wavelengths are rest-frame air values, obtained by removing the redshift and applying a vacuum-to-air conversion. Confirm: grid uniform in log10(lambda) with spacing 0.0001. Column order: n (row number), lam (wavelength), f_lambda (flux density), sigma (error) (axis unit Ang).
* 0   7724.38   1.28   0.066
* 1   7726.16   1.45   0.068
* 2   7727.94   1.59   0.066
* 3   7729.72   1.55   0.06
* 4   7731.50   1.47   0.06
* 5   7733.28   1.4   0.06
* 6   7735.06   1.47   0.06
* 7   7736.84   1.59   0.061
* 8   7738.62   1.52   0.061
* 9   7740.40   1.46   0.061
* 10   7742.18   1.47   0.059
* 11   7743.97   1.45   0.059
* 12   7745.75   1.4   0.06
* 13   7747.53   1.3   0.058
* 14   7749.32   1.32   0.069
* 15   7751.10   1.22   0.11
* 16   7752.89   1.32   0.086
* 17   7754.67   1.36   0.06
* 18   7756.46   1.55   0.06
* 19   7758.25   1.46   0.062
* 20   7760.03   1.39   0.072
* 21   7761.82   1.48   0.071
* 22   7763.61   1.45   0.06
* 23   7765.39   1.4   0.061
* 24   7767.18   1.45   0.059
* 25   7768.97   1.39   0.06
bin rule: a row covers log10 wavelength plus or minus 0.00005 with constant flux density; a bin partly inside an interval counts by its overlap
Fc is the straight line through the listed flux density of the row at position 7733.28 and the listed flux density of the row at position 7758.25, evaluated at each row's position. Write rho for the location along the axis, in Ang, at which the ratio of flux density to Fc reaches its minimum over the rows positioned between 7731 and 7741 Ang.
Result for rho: 7733.28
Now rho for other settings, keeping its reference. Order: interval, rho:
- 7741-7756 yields 7751.10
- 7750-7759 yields 7751.10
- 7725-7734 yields 7733.28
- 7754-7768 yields 7754.67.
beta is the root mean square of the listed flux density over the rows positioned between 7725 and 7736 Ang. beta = 1.49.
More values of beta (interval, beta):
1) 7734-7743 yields 1.50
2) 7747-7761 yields 1.37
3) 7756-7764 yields 1.47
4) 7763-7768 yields 1.43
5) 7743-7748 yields 1.38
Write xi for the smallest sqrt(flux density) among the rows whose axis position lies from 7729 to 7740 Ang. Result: 1.18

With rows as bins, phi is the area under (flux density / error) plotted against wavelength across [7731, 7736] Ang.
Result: 121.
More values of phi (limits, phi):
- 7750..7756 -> 103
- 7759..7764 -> 106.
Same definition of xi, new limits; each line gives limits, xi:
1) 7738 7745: 1.20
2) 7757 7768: 1.18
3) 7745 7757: 1.10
